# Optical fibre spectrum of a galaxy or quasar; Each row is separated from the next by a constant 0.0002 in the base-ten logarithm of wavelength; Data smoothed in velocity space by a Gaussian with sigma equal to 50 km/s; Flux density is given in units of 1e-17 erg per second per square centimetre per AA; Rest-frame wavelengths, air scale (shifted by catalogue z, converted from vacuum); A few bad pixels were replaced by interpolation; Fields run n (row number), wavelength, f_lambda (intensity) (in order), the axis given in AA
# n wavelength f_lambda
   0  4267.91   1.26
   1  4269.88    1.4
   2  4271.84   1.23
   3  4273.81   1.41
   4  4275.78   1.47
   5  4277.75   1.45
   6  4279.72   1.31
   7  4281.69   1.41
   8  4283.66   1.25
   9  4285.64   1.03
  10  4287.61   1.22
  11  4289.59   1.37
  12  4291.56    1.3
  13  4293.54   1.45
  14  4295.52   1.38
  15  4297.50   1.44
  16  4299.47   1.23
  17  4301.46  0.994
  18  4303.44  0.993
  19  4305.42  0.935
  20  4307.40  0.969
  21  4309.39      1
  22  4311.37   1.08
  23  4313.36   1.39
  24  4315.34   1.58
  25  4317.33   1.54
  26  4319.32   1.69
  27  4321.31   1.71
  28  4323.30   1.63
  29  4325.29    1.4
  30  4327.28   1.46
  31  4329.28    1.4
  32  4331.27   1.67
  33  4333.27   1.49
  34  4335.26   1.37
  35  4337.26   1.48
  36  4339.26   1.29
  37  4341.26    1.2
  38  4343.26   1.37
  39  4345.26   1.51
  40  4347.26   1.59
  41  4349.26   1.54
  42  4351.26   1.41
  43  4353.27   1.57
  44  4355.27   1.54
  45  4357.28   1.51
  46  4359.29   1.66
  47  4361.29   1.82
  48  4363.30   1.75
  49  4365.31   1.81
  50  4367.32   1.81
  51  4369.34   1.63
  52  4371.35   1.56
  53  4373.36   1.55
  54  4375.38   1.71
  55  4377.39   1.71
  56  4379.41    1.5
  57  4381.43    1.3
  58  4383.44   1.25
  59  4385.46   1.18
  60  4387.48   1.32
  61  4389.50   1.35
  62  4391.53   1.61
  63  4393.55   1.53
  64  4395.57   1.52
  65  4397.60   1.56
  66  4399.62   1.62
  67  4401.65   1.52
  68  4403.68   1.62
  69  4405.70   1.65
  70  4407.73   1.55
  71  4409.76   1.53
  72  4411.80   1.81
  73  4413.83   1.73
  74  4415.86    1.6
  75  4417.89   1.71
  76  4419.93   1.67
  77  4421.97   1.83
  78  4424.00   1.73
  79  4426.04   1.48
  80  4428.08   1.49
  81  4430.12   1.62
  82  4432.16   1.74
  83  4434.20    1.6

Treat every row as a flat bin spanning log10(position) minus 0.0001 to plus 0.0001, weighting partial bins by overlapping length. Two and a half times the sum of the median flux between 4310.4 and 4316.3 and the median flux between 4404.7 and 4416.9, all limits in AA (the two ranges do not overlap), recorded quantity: 7.54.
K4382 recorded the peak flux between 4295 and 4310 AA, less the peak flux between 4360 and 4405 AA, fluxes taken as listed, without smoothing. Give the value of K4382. -0.38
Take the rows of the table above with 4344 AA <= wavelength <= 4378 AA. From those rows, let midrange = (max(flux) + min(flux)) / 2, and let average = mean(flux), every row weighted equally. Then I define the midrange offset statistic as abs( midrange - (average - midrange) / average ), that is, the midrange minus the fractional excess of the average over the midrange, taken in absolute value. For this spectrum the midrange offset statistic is 1.61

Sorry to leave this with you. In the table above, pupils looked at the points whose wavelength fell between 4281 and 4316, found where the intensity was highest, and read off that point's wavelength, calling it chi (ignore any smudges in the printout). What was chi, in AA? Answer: 4315.34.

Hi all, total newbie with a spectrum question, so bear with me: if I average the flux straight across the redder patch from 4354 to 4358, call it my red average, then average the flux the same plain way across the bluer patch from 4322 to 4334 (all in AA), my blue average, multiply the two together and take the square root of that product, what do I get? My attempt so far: 1.52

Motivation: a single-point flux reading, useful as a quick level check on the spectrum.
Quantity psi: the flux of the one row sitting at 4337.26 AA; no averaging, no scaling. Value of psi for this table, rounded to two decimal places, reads 1.48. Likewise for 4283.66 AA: 1.25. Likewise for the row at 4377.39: 1.71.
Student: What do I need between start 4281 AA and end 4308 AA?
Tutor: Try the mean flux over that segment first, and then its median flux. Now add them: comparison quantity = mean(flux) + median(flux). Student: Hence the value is 2.45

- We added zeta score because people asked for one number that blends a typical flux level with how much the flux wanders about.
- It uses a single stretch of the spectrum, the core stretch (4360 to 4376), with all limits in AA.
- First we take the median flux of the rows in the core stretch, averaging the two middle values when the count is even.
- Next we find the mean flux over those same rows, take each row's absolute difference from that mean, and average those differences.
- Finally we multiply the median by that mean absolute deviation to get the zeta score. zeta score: 0.162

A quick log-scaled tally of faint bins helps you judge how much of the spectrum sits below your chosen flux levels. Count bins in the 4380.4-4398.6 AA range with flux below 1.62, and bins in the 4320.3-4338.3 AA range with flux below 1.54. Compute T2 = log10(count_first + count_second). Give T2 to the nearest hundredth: 1.18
